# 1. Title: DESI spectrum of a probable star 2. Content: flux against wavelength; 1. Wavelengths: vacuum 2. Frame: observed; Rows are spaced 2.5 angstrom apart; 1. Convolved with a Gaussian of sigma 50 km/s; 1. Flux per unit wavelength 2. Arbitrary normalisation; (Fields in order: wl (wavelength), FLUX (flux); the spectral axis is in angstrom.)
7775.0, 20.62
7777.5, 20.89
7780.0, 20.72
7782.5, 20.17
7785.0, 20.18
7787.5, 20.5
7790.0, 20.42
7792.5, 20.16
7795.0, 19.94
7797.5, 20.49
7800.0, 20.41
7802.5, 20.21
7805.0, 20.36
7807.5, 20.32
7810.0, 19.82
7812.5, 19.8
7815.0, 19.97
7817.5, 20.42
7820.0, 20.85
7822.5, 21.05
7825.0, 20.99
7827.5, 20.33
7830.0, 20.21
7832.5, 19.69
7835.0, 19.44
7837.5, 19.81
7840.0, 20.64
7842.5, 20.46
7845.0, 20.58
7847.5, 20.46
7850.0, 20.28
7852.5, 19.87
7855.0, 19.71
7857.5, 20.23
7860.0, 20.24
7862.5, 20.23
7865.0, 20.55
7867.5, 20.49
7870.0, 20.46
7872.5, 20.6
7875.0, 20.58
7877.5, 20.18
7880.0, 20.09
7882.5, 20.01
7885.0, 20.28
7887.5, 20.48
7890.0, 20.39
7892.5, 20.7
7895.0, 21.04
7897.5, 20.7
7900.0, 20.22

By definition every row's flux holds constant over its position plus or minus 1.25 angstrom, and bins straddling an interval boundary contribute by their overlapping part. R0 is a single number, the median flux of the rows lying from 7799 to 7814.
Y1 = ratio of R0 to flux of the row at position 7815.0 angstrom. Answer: 1.01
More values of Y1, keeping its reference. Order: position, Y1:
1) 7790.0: 0.99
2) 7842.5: 0.99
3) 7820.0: 0.97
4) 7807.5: 1.00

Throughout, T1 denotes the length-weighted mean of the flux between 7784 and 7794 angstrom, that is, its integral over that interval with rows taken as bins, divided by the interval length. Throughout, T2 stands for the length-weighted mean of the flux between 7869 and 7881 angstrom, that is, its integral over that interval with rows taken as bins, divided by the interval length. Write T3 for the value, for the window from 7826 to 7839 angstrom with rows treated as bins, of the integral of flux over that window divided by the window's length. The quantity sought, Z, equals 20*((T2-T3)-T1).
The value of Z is -397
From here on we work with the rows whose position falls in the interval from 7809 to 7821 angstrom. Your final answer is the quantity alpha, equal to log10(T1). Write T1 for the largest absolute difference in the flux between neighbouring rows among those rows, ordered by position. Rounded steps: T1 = 0.45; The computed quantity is -0.35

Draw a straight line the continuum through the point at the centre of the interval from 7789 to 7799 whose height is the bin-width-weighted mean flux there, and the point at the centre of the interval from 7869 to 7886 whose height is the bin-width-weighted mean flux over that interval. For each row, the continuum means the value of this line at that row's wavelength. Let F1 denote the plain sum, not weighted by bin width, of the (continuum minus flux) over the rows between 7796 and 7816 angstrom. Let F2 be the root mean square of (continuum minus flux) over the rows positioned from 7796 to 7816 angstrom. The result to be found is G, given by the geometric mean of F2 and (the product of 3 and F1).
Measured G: 0.76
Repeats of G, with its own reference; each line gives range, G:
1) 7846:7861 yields 0.95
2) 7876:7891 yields 0.50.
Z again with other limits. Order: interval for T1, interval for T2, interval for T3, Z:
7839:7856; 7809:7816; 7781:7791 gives -415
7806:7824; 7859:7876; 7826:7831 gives -404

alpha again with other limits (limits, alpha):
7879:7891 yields -0.57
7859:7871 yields -0.49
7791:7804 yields -0.26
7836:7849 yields -0.08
